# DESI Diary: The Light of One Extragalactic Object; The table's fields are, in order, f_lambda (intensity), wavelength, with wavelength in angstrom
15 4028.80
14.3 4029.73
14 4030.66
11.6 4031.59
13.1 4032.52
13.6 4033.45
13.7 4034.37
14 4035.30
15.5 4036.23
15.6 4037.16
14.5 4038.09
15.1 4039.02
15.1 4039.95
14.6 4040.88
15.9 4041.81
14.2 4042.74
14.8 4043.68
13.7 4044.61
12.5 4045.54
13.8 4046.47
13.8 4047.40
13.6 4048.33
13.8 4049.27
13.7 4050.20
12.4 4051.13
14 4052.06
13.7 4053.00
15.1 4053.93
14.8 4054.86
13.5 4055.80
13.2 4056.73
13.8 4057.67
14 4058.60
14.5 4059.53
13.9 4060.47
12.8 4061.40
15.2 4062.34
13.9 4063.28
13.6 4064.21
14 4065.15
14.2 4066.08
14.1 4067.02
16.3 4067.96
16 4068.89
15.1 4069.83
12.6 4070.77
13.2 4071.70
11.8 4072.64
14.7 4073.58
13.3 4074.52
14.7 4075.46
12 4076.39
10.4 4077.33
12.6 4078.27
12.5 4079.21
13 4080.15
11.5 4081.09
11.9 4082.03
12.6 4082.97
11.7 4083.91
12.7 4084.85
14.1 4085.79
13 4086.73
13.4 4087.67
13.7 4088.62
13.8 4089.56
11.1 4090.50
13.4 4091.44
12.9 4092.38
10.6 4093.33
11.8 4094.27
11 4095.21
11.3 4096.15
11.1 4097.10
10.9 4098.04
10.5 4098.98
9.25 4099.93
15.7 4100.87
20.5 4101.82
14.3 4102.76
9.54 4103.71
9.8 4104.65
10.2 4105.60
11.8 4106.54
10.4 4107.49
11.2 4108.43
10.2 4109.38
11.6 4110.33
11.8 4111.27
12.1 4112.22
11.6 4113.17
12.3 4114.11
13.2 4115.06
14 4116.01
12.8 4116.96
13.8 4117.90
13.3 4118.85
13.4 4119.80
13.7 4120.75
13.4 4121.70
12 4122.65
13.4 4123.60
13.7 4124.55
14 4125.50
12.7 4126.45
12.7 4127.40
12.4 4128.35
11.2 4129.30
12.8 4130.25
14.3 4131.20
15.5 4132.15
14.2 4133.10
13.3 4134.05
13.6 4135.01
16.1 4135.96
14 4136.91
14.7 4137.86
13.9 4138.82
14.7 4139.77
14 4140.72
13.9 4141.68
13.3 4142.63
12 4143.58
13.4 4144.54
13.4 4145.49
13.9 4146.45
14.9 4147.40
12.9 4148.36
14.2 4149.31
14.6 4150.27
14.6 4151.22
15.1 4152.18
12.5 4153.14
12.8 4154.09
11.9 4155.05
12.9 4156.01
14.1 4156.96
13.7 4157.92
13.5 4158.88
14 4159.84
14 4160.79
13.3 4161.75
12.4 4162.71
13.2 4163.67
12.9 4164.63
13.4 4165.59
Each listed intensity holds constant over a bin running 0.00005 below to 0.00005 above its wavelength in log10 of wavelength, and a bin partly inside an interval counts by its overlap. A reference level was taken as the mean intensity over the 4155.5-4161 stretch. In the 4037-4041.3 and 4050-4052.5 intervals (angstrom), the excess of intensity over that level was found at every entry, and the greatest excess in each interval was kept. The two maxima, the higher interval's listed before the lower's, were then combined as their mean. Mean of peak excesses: 1.1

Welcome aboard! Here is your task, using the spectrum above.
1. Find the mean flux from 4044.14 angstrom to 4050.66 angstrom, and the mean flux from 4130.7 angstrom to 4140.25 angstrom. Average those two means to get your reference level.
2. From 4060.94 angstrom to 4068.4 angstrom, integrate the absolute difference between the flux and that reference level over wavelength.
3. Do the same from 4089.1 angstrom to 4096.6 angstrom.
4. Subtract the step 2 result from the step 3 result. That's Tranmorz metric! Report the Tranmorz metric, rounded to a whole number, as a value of 10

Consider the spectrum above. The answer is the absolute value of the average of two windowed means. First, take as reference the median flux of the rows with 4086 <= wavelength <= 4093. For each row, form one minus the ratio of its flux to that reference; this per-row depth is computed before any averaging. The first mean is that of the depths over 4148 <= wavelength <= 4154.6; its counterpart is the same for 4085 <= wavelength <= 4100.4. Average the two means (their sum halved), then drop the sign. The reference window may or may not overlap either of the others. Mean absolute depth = 0.04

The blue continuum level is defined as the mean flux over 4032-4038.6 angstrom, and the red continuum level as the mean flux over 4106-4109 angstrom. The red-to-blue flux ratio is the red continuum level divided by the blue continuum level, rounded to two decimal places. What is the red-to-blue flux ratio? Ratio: 0.78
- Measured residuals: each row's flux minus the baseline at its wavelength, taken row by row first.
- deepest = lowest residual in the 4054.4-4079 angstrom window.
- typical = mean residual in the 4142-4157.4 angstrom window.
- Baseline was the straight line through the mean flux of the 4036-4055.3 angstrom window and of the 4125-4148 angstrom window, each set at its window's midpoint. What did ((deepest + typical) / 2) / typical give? 22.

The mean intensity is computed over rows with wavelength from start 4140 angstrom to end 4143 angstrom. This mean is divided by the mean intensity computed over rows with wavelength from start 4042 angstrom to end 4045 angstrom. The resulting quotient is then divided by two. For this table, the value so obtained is 0.48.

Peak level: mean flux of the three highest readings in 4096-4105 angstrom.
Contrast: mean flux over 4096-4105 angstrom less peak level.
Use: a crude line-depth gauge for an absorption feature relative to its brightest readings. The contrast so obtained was -4.5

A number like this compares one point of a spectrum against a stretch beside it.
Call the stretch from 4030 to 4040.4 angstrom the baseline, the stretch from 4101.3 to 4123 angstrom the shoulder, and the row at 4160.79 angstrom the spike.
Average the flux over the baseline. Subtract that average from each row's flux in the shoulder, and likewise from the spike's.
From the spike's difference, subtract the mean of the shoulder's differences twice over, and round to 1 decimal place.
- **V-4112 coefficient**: 3.2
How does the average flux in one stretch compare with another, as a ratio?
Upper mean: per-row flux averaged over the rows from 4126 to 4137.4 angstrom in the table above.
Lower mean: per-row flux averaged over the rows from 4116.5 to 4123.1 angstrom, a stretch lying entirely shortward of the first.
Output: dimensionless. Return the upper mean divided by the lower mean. 1.03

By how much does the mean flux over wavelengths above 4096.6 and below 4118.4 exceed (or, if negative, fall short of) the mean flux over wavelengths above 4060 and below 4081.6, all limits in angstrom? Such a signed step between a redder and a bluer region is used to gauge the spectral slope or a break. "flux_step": -1.4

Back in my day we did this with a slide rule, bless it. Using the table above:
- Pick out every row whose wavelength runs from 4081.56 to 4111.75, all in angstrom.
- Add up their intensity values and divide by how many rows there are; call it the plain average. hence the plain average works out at 12.1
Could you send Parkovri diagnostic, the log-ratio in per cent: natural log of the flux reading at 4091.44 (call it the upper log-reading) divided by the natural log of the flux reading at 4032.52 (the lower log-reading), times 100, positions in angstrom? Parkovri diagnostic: 101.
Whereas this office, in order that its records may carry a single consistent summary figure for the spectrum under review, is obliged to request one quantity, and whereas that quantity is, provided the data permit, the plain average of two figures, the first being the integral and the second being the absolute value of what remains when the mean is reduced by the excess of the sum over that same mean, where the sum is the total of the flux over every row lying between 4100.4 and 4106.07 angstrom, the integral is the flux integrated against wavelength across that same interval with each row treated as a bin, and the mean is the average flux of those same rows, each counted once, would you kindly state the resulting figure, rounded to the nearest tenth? 64.5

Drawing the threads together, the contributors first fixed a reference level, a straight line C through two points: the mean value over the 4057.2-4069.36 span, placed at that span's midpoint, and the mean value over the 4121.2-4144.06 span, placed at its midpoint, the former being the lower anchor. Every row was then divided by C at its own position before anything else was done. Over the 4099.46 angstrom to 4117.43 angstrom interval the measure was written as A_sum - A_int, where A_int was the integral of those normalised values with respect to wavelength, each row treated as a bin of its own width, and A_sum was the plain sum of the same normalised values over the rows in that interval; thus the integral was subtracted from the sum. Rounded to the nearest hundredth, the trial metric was 0.91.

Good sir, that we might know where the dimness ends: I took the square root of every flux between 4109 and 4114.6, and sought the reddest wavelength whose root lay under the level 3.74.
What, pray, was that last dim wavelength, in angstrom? 4114.11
